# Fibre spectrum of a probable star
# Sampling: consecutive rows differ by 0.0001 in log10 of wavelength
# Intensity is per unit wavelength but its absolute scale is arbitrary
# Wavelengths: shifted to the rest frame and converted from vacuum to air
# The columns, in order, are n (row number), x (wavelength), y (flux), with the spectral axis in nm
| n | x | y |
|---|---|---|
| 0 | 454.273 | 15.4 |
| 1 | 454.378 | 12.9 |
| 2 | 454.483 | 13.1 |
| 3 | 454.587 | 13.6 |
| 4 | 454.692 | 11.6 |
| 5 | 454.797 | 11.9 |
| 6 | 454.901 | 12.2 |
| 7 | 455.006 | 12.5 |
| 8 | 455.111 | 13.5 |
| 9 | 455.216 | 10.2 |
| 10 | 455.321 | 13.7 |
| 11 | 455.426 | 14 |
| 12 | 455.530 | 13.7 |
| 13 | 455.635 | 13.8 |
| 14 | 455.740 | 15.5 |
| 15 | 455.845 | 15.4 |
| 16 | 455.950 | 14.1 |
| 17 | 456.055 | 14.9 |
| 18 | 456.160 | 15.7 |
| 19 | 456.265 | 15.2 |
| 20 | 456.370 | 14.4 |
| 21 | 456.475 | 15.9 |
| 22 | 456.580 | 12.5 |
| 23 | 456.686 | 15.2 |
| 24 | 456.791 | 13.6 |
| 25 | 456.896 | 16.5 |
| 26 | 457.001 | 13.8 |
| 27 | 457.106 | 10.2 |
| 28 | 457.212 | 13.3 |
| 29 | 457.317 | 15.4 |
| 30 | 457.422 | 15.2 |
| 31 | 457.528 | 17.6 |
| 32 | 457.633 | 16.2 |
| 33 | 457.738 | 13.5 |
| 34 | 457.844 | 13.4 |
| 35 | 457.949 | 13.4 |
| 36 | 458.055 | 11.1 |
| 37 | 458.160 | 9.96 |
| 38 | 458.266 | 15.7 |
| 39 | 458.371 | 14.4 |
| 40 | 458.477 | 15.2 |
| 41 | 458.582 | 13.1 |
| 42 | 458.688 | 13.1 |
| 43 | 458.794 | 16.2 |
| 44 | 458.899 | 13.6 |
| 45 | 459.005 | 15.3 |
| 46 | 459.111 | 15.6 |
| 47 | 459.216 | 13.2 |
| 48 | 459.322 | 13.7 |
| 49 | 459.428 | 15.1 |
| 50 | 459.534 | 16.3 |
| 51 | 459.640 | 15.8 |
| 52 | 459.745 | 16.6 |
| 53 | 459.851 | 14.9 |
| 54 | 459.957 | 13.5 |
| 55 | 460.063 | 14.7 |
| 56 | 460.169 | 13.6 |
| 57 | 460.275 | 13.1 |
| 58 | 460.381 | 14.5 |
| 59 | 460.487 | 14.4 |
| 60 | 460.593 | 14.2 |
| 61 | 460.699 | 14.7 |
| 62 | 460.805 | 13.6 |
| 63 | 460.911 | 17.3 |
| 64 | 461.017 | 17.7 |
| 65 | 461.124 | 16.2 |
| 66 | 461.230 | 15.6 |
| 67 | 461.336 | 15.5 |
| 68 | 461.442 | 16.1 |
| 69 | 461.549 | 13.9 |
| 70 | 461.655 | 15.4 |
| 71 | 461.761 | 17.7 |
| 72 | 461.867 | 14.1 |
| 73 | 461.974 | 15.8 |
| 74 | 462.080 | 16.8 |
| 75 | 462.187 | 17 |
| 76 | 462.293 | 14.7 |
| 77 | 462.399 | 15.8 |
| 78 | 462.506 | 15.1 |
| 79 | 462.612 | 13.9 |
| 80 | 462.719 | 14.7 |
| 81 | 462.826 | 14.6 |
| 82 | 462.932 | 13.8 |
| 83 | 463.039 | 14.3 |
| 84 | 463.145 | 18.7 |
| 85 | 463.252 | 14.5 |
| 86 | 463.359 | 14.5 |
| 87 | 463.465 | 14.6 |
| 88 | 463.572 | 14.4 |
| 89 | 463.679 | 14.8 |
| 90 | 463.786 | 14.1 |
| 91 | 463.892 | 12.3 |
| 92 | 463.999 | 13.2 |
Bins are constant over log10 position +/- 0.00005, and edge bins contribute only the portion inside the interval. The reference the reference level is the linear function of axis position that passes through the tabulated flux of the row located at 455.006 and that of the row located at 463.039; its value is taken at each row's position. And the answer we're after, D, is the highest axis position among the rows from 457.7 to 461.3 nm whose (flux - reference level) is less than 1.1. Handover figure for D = 460.805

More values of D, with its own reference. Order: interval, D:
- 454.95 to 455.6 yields 455.530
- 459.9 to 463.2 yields 463.039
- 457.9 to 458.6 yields 458.582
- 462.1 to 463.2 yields 463.039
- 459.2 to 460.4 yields 460.381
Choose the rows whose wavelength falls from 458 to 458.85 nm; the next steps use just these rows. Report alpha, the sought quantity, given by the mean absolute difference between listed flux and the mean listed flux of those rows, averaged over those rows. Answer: 1.78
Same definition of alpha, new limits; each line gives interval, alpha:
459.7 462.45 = 1.14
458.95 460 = 0.94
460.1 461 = 0.81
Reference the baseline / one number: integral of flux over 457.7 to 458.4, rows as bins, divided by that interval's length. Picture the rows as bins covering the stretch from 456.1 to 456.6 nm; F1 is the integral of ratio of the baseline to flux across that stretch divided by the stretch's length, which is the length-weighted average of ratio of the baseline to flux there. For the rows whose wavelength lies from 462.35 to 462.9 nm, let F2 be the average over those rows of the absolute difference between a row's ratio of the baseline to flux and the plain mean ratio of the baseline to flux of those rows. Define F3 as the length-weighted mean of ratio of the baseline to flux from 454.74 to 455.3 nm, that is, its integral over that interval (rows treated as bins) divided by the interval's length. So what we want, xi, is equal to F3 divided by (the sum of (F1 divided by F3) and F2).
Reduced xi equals 1.28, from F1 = 0.880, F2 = 0.030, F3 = 1.08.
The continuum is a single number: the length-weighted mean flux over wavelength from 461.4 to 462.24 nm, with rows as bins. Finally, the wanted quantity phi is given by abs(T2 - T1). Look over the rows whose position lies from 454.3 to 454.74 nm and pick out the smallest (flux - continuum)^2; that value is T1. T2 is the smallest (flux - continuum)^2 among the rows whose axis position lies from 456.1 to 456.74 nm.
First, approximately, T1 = 5.01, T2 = 0.00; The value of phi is 5.0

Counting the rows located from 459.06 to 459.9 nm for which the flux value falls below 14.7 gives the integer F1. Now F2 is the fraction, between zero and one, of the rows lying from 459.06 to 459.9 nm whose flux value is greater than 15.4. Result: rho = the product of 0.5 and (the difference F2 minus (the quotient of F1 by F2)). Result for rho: -2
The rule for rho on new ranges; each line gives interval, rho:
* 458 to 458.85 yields -10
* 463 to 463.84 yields -24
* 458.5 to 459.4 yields -10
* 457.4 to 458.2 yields -10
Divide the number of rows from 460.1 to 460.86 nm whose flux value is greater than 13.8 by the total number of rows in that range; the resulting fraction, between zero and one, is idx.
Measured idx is 0.57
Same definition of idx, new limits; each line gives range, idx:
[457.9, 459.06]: 0.45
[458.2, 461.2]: 0.68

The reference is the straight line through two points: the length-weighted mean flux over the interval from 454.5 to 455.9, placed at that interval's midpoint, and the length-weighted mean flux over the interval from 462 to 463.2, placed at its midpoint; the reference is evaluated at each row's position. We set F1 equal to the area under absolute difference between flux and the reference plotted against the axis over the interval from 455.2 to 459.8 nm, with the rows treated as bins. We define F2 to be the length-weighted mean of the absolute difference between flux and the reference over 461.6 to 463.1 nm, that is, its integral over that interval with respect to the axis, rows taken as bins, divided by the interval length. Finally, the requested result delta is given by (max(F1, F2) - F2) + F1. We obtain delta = 12.0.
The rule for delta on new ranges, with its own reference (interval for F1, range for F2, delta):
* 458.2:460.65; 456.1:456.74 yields 3.4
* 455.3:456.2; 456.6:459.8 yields 1.1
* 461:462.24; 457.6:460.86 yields 1.9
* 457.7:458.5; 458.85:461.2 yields 1.3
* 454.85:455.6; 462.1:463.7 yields 0.7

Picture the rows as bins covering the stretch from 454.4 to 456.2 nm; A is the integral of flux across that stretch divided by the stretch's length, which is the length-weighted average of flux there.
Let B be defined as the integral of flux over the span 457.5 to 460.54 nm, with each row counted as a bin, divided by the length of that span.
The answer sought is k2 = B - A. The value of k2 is 0.9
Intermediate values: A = 13.5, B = 14.3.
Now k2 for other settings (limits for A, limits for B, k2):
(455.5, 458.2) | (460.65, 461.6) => 1.4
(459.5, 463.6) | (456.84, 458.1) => -1.0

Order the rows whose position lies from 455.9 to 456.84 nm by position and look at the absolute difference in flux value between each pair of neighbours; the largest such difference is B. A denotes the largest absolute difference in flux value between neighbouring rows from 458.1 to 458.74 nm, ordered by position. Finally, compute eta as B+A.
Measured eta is 9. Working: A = 6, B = 3.4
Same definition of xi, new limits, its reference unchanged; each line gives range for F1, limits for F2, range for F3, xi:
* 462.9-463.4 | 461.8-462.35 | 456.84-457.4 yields 1.01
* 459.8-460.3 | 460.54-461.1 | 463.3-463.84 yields 0.80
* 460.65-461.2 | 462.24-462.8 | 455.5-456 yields 0.94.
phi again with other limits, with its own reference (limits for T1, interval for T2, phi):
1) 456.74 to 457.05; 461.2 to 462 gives 0.4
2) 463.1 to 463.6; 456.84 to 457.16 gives 1.1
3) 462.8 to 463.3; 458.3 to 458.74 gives 1.1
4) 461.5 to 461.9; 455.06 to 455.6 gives 3.2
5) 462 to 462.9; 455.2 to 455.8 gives 0.1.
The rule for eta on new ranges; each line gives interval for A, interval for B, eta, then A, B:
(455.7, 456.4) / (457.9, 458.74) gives 7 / 1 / 5.7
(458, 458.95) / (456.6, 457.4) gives 9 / 6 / 3.6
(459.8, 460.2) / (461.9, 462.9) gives 4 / 1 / 2.3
